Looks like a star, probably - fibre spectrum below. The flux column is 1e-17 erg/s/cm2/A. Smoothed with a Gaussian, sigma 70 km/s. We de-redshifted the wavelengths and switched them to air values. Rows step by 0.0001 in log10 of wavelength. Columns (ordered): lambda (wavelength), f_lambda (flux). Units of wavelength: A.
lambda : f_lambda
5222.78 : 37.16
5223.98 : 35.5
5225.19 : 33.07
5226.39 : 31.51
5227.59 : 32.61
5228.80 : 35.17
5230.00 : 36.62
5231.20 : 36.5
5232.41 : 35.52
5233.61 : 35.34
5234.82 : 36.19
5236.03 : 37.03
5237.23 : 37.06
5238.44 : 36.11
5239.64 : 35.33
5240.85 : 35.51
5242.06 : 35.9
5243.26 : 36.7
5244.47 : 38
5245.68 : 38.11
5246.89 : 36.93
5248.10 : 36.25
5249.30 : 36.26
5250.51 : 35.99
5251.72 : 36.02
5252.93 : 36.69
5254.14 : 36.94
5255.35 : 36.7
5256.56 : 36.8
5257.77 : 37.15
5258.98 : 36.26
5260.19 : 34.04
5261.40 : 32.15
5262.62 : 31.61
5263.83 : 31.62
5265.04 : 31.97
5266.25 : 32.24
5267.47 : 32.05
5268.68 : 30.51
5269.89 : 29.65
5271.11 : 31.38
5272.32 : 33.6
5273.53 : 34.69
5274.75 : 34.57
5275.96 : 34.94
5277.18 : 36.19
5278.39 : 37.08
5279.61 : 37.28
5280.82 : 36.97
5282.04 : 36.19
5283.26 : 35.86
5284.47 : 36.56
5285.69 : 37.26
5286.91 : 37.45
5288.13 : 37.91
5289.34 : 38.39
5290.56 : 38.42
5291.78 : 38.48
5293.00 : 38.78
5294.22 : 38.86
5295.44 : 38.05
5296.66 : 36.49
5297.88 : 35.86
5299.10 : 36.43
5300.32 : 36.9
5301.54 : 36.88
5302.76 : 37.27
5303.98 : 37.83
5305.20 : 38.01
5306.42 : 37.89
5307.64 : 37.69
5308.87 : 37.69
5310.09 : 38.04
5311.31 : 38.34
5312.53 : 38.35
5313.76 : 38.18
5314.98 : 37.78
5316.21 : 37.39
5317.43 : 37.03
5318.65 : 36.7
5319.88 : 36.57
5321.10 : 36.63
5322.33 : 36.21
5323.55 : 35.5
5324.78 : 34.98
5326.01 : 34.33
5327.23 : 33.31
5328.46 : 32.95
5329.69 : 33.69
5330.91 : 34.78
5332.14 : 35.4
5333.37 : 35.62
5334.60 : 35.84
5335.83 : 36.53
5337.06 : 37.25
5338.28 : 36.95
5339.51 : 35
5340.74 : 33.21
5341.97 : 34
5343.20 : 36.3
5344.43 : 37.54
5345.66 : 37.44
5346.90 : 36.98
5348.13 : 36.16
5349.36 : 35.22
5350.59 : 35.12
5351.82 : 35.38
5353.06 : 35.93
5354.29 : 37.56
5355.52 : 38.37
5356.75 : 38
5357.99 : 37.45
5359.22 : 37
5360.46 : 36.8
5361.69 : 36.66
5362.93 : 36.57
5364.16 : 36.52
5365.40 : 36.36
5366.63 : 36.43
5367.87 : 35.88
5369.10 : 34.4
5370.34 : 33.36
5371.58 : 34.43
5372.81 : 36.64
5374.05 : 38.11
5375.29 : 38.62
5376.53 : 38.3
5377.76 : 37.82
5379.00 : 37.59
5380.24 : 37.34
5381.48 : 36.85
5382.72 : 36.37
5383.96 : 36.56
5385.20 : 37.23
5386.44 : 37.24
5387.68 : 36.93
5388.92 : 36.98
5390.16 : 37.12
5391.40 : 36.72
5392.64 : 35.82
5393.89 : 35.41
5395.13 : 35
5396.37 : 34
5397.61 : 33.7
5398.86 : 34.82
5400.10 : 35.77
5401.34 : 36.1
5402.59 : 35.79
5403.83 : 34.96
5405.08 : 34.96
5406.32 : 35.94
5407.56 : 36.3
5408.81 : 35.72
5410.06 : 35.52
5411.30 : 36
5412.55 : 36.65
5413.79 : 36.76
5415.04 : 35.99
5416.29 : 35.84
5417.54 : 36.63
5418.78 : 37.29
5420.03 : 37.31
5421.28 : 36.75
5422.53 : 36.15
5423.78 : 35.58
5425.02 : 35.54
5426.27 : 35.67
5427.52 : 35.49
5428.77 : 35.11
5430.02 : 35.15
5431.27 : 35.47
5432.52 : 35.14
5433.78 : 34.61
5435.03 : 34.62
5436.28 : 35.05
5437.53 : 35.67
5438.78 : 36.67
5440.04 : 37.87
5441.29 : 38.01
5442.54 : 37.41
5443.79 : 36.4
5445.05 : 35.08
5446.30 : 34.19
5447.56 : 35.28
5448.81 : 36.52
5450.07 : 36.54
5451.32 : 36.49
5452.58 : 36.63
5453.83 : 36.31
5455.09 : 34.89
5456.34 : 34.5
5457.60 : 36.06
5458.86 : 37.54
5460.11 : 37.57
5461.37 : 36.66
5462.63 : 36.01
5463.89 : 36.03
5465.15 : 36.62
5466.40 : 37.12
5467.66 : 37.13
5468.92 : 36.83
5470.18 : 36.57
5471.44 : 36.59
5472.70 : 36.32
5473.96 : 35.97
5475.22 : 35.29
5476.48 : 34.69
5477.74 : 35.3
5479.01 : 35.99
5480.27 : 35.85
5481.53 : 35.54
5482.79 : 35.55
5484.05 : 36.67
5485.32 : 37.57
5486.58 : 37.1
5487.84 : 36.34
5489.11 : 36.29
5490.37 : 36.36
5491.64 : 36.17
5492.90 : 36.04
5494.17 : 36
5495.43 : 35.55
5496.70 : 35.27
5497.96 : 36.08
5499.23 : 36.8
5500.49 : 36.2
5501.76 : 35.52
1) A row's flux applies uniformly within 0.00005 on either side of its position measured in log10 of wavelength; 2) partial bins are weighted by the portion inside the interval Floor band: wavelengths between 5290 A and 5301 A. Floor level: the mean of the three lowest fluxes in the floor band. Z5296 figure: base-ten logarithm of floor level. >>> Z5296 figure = 1.56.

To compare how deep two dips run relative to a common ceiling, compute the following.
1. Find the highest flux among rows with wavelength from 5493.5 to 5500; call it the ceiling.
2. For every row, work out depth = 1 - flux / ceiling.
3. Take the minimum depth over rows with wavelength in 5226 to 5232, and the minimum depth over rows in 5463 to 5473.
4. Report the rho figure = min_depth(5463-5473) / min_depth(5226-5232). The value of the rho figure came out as -1.8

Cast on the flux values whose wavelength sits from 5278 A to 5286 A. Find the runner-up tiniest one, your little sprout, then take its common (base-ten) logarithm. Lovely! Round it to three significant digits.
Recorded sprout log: 1.56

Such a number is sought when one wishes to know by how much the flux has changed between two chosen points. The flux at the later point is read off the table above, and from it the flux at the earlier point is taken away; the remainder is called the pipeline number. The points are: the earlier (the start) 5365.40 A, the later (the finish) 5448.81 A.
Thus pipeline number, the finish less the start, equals 0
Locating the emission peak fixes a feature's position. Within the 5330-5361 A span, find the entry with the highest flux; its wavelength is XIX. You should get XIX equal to 5355.52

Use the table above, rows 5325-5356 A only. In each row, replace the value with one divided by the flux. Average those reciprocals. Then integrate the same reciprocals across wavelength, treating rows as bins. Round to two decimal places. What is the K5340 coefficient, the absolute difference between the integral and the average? 0.84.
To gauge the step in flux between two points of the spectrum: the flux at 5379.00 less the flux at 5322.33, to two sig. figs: 1.4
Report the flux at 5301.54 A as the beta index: 36.88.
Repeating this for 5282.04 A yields 36.19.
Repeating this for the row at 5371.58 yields 34.43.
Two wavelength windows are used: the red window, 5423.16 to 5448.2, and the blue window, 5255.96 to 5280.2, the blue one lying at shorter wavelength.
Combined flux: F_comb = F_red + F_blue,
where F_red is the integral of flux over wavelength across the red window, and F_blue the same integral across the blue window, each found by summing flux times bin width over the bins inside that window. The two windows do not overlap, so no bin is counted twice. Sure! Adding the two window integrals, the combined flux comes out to 1713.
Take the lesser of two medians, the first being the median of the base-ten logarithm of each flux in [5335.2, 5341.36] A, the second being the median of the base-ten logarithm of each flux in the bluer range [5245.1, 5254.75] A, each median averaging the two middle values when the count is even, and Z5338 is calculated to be 1.562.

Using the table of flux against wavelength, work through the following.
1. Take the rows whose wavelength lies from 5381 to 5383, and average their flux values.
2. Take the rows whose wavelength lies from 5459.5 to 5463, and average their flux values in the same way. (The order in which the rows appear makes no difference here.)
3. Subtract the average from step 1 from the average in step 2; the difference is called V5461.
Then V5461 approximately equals 0.1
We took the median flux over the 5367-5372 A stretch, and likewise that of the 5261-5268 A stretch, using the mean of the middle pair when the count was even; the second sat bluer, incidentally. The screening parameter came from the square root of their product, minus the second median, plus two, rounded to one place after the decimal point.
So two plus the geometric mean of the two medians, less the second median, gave 3.2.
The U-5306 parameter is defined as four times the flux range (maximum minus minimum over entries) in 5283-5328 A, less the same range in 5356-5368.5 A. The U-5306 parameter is 20.1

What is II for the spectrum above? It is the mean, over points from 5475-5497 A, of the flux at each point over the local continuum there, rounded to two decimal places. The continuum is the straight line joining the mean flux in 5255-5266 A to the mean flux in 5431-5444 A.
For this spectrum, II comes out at 0.98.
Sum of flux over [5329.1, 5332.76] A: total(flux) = 104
